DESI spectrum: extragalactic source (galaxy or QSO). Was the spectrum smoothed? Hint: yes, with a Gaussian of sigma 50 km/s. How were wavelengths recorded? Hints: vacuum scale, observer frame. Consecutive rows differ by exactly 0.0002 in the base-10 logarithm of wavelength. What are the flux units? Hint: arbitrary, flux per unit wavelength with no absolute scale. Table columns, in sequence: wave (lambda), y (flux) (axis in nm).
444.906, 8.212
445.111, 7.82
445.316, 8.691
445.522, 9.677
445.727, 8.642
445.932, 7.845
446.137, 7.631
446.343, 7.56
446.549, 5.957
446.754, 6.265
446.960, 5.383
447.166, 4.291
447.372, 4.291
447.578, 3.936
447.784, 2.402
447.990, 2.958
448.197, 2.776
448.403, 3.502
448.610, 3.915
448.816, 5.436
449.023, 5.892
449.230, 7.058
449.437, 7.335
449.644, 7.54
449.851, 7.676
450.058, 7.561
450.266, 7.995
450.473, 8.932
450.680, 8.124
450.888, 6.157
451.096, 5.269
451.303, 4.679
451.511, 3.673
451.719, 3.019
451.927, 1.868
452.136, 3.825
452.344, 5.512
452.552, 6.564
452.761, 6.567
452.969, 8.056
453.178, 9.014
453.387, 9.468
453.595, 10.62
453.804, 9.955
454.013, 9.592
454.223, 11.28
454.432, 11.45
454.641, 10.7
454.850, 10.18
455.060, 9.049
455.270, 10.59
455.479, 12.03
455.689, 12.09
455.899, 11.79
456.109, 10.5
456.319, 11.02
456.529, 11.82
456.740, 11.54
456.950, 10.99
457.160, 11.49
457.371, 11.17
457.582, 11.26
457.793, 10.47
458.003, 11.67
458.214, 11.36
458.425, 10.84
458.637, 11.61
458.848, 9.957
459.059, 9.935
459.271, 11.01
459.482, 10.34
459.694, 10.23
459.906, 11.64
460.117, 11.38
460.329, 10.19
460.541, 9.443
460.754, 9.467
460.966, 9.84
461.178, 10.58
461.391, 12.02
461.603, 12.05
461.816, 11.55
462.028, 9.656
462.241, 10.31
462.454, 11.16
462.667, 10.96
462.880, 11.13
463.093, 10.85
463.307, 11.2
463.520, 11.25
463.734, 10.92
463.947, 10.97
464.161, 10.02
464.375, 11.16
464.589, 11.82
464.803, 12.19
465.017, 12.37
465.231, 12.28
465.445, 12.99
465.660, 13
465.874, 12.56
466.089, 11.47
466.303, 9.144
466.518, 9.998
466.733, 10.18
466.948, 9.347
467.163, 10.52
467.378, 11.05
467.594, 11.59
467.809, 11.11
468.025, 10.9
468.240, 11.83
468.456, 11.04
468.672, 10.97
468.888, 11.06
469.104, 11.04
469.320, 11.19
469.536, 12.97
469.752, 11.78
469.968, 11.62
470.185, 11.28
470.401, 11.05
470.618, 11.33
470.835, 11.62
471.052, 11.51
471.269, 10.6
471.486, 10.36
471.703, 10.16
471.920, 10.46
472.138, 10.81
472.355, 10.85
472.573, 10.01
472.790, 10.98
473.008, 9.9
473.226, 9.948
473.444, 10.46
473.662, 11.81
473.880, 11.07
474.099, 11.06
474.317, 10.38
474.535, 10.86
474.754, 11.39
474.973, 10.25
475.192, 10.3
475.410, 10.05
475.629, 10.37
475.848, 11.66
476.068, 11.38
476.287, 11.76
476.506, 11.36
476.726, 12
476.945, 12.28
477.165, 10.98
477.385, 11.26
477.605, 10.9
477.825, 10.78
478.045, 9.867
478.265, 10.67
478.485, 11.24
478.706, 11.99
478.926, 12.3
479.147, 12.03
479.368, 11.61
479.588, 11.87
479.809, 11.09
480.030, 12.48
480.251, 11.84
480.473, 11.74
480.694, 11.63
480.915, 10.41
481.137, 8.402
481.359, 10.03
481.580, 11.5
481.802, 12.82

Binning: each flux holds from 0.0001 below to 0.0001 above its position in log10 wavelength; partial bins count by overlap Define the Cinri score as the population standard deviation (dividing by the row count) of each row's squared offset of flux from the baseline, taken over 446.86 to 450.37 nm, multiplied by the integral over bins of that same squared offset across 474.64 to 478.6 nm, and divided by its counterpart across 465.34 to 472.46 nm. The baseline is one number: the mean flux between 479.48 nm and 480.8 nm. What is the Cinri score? 11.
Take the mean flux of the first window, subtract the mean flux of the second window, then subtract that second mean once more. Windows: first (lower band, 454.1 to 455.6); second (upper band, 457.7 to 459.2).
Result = -10.9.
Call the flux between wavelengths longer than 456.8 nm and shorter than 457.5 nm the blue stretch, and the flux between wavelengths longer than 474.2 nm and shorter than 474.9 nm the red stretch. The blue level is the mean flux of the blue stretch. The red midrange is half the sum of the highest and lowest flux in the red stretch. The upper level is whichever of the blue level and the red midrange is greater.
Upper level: 11.2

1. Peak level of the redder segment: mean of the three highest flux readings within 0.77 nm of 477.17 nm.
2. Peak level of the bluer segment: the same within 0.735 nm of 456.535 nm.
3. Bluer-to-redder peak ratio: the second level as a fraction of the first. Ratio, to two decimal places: 0.99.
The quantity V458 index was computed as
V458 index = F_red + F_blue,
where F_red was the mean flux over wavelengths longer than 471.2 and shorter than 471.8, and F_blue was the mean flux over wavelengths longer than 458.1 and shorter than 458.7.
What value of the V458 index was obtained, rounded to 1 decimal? 21.6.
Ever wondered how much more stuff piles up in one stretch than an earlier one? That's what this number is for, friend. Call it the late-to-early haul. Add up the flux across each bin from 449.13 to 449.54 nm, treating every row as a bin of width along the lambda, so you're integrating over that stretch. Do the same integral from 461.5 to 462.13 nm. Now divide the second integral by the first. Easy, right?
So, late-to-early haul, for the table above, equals 2.4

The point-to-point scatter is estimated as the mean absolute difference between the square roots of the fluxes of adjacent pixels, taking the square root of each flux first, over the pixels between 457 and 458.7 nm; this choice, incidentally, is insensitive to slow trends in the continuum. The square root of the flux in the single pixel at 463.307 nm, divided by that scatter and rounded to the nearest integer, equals 39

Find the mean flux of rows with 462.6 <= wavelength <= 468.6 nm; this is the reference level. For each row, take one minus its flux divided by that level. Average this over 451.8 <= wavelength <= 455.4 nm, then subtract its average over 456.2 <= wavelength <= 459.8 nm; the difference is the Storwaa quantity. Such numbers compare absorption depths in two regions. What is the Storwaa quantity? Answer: 0.22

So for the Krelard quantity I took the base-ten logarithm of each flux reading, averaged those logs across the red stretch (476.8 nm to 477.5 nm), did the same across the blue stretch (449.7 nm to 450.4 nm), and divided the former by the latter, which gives 1.19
